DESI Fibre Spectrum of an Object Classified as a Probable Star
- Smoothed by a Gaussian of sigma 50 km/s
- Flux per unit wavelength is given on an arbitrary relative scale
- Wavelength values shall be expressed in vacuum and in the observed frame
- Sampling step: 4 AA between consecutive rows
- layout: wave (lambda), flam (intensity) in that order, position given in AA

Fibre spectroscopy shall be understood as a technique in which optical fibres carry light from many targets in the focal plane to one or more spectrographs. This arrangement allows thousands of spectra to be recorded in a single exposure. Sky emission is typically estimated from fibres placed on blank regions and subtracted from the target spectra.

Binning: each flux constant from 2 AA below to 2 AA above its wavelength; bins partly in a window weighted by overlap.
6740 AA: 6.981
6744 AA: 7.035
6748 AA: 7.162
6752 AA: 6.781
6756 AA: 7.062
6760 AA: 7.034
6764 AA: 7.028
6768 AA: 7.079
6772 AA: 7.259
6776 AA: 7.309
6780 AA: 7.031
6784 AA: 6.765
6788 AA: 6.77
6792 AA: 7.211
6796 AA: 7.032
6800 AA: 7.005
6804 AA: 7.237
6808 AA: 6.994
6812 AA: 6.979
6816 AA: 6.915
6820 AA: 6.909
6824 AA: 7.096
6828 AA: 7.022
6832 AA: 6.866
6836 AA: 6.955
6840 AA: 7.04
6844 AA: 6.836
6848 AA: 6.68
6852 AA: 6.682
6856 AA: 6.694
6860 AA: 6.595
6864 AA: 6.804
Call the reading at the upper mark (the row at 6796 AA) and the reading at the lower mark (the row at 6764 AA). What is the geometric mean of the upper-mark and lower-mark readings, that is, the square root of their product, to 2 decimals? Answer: 7.03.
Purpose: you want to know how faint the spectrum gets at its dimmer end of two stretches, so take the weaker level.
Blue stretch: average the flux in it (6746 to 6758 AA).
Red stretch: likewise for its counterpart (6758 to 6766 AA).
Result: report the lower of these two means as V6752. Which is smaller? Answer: 7.00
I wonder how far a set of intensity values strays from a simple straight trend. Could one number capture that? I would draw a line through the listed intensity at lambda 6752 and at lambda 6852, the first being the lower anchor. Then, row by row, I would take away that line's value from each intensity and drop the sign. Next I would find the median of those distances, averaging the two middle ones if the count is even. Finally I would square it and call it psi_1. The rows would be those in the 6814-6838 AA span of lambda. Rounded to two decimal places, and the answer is 0.05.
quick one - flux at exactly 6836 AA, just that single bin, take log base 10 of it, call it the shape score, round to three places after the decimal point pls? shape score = 0.842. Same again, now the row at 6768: 0.850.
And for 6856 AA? 0.826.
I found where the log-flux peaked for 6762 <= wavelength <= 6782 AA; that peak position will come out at 6776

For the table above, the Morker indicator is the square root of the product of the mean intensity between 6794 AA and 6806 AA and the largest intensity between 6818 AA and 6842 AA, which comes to 7.09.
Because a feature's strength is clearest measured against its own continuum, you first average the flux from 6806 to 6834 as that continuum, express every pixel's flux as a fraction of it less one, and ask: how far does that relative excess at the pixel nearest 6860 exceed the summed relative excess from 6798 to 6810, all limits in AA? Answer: -0.10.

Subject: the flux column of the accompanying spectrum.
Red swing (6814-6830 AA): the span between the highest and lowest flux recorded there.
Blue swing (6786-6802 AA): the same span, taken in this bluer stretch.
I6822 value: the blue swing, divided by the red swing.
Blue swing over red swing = 2.4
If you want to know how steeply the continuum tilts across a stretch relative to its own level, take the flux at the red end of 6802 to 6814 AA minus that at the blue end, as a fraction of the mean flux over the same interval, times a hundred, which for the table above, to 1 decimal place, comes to -3.6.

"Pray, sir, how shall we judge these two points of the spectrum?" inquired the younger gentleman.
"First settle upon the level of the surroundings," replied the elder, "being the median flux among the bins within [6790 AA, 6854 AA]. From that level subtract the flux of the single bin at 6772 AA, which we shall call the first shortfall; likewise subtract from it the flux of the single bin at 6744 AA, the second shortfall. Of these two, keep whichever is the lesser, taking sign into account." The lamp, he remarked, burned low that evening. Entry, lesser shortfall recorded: -0.27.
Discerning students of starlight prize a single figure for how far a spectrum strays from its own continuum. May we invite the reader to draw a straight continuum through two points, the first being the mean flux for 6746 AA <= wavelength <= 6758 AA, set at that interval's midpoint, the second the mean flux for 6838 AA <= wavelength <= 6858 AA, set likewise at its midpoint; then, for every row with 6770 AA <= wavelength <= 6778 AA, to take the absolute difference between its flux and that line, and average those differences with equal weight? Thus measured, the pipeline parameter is 0.33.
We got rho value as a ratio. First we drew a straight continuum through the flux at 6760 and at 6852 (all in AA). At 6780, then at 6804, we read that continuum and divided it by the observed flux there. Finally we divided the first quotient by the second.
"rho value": 1.04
